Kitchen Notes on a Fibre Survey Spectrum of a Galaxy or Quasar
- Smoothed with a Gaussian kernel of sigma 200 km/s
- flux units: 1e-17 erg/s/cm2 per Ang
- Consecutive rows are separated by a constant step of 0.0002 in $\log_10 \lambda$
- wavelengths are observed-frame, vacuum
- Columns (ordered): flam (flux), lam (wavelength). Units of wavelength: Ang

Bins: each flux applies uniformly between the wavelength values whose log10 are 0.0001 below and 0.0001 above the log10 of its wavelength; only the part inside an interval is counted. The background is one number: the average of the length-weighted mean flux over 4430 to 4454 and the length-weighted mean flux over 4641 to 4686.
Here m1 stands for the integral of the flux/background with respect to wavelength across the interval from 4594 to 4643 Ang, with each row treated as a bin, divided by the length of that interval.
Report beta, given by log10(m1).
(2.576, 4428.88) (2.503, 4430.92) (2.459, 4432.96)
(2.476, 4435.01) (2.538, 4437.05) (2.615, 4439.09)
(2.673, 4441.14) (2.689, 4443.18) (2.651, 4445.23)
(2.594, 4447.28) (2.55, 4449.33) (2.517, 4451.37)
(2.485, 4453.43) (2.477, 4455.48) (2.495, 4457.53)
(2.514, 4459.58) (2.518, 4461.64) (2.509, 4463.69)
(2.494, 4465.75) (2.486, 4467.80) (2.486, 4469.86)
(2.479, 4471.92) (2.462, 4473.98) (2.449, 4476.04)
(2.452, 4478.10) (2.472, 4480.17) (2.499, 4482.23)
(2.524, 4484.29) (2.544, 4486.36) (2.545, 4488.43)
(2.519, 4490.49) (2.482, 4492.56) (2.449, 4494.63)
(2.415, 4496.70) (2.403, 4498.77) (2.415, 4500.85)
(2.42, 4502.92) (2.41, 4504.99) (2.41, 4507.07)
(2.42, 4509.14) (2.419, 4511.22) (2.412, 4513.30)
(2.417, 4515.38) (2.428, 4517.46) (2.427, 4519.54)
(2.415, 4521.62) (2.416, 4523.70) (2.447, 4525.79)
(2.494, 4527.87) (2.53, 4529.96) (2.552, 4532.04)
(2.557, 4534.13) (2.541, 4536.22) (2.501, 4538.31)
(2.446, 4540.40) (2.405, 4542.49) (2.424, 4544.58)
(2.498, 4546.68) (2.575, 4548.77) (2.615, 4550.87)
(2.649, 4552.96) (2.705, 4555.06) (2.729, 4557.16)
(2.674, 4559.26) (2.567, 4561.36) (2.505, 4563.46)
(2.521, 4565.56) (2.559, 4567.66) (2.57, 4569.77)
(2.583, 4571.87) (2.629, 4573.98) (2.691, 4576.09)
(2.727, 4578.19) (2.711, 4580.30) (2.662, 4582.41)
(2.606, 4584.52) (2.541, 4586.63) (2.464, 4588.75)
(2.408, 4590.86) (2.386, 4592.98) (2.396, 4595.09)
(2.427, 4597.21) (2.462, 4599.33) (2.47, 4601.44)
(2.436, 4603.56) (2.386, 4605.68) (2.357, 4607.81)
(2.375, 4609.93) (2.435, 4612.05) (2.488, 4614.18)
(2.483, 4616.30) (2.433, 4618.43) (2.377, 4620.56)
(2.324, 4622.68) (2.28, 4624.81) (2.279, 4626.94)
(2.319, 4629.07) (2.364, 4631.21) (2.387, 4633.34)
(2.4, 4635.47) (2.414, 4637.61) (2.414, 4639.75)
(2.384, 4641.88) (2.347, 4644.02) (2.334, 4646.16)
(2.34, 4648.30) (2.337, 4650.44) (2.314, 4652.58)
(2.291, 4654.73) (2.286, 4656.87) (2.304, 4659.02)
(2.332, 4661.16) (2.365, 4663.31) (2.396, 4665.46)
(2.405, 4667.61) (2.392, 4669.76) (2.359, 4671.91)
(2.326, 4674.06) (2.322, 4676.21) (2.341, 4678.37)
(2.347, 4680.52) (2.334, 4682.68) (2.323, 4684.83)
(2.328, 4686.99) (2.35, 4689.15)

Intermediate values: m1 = 0.98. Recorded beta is -0.010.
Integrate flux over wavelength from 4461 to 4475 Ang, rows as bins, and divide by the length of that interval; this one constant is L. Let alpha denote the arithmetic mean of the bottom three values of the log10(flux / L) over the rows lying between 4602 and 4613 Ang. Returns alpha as -0.021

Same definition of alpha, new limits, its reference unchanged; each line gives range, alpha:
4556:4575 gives 0.006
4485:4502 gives -0.014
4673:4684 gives -0.029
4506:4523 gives -0.014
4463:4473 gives -0.001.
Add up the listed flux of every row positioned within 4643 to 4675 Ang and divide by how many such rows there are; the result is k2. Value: 2.34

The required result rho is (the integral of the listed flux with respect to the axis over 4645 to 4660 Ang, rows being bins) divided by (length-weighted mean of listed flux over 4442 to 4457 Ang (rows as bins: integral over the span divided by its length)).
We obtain 13.5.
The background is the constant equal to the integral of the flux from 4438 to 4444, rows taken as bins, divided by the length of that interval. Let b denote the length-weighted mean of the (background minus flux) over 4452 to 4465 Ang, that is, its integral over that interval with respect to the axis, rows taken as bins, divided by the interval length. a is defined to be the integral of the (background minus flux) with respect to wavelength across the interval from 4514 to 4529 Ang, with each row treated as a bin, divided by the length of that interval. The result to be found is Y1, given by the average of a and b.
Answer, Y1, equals 0.19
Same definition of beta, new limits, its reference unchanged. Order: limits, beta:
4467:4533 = 0.001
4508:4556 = 0.007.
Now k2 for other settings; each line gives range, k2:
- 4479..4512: 2.46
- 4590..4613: 2.41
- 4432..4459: 2.56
